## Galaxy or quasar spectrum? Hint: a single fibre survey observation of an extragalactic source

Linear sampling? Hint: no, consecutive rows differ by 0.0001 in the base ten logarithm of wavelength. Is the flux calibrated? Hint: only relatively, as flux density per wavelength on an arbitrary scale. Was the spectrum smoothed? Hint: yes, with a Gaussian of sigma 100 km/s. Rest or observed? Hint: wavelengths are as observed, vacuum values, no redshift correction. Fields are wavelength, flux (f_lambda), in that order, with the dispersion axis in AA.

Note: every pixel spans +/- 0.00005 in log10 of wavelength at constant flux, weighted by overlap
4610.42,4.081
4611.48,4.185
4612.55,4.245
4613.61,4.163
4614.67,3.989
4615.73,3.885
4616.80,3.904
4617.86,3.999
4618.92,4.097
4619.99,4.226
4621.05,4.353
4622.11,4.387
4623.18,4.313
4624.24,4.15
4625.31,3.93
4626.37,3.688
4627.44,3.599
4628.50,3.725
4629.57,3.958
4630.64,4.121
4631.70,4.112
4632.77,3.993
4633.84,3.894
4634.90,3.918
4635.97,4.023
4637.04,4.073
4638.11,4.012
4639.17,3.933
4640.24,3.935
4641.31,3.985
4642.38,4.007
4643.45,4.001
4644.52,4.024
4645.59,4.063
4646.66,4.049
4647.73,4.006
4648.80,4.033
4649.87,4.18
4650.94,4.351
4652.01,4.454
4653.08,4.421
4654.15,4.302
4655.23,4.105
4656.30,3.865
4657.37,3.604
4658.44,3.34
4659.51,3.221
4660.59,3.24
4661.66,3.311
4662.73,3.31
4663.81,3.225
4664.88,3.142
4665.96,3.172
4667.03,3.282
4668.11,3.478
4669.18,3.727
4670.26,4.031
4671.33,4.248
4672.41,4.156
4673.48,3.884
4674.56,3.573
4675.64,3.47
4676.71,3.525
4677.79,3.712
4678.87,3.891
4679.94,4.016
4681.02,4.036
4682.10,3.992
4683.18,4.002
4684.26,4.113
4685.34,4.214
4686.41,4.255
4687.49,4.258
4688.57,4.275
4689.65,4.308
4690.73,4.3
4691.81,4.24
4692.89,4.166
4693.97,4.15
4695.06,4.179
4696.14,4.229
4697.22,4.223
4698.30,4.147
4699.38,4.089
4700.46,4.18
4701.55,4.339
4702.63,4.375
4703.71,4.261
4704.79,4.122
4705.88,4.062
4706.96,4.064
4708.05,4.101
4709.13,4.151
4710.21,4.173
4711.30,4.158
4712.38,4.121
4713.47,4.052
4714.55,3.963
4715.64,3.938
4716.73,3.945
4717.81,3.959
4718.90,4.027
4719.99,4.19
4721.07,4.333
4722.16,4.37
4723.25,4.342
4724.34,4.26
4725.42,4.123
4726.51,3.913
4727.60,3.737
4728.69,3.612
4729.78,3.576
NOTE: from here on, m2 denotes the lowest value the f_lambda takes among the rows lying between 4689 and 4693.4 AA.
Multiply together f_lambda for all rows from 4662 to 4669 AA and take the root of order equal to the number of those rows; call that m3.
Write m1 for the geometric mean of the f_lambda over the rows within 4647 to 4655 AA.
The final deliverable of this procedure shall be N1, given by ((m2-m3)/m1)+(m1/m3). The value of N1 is 1.51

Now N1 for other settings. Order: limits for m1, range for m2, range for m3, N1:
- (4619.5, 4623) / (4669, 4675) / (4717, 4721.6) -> 0.92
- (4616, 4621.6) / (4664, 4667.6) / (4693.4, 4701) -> 0.74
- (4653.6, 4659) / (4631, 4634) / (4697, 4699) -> 0.84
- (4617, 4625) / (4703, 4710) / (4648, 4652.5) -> 0.95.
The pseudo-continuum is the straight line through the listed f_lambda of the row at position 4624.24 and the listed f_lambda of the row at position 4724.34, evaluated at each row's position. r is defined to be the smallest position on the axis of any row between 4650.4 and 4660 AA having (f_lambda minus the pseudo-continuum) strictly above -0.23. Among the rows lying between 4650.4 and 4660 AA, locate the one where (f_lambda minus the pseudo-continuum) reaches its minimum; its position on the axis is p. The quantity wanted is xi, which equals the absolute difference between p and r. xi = 8.6 AA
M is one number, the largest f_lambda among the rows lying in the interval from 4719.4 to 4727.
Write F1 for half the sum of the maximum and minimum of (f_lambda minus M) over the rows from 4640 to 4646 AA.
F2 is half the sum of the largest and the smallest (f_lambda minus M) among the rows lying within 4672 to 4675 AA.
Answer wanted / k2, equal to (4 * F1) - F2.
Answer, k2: -1.0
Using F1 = -0.37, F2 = -0.51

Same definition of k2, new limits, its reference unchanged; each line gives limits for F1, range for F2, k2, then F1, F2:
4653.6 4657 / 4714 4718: -0.7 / -0.29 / -0.42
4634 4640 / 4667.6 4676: -1.0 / -0.37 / -0.51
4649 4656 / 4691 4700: -0.2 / -0.09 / -0.21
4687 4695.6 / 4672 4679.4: 0.0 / -0.14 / -0.56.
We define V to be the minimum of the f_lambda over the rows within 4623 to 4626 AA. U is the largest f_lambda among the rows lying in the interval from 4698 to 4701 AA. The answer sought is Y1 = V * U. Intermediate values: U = 4.18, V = 3.93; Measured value 16.4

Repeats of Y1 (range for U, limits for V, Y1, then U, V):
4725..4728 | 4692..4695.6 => 17.1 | 4.123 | 4.15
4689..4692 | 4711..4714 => 17.5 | 4.308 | 4.052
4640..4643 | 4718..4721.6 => 16.1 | 4.007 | 4.027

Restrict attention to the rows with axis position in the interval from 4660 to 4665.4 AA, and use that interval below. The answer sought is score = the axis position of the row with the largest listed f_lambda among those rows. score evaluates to 4661.66 AA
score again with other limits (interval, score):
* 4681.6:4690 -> 4689.65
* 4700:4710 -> 4702.63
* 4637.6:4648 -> 4645.59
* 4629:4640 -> 4630.64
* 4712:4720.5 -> 4719.99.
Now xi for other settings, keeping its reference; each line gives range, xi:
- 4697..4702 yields 2.2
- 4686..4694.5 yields 7.6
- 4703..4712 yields 2.2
